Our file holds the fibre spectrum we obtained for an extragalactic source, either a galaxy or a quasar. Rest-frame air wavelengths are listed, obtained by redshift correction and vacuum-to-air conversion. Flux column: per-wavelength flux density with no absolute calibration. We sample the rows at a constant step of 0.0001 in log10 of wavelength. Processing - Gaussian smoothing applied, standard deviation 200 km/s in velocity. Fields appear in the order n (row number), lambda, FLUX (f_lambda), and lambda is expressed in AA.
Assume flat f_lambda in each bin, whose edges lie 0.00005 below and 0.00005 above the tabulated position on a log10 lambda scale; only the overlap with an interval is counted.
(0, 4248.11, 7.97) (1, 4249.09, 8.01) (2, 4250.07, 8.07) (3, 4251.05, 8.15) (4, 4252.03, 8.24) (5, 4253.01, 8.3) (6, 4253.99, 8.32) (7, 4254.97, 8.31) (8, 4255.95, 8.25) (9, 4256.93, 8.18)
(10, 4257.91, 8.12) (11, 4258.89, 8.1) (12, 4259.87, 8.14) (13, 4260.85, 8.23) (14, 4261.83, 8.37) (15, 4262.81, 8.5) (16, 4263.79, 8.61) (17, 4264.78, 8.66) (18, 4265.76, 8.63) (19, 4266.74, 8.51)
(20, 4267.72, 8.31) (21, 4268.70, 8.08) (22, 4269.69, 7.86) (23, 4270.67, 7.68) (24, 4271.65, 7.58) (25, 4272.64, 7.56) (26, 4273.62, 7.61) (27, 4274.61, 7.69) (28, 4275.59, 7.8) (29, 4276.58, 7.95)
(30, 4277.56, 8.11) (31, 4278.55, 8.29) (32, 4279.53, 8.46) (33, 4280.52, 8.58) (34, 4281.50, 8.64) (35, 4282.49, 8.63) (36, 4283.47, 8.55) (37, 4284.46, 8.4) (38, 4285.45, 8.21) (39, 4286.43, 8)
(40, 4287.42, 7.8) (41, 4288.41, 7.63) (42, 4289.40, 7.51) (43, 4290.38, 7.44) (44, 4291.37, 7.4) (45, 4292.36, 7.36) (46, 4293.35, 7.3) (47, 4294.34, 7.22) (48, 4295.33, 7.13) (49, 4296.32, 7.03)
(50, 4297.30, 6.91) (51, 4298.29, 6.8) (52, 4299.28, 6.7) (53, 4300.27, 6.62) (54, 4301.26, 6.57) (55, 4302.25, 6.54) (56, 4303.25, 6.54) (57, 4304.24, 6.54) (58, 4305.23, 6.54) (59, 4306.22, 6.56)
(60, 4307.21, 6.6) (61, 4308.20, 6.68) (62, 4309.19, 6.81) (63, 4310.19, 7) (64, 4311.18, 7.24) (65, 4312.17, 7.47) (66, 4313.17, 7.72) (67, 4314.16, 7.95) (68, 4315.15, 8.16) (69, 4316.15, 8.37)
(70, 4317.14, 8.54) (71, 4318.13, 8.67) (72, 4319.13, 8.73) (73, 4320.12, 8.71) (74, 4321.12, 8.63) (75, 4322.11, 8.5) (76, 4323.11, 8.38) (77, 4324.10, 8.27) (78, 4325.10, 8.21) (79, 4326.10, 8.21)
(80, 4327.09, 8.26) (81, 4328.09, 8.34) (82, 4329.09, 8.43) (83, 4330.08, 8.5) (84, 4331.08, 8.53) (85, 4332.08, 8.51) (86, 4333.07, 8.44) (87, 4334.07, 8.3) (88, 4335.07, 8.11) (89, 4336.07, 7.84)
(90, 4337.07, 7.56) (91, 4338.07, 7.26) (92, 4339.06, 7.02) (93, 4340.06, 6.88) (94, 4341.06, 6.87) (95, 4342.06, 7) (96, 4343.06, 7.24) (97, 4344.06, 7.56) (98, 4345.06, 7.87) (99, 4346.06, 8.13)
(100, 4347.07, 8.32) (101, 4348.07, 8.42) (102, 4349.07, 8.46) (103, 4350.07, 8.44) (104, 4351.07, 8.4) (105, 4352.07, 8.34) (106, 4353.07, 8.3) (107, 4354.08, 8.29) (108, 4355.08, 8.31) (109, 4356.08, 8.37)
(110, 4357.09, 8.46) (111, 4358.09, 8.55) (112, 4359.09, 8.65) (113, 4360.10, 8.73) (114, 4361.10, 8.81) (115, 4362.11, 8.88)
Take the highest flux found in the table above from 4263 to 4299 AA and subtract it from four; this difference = -4.660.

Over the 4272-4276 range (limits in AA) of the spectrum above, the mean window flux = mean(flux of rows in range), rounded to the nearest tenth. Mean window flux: 7.7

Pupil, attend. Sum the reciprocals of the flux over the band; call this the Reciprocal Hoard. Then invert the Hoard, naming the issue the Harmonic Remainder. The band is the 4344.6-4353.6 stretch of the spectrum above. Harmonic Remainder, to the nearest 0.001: 0.922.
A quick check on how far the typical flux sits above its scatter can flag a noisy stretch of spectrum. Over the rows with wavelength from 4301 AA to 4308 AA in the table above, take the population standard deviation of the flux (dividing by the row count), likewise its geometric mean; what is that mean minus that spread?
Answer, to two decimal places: 6.53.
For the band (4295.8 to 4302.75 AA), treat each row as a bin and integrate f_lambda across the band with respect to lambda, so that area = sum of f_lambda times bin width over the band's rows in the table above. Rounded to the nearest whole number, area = 47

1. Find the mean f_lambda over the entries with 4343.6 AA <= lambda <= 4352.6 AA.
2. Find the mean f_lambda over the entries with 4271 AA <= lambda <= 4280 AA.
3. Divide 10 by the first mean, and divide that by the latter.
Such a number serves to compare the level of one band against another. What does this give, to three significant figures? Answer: 0.154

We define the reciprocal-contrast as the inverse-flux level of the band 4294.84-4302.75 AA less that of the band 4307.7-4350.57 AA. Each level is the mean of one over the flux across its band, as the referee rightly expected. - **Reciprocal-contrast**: 0.021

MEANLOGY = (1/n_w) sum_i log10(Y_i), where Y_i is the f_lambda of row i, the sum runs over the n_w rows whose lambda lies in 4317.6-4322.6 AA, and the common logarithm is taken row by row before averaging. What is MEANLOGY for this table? 0.937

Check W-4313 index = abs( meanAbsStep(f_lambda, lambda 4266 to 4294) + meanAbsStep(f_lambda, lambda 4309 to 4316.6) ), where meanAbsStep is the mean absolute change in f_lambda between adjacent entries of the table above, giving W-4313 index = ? 0.35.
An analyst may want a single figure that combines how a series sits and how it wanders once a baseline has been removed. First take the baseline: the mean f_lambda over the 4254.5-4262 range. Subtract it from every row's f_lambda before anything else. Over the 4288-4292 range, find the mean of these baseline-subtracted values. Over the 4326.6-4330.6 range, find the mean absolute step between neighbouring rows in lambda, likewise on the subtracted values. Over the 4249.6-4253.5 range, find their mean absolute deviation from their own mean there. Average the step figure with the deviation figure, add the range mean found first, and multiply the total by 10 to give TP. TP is -6.4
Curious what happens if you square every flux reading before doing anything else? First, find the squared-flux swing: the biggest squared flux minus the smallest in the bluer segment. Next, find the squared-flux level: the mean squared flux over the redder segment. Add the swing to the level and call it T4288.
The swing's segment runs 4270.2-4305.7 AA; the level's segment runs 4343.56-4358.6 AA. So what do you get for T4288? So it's 101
